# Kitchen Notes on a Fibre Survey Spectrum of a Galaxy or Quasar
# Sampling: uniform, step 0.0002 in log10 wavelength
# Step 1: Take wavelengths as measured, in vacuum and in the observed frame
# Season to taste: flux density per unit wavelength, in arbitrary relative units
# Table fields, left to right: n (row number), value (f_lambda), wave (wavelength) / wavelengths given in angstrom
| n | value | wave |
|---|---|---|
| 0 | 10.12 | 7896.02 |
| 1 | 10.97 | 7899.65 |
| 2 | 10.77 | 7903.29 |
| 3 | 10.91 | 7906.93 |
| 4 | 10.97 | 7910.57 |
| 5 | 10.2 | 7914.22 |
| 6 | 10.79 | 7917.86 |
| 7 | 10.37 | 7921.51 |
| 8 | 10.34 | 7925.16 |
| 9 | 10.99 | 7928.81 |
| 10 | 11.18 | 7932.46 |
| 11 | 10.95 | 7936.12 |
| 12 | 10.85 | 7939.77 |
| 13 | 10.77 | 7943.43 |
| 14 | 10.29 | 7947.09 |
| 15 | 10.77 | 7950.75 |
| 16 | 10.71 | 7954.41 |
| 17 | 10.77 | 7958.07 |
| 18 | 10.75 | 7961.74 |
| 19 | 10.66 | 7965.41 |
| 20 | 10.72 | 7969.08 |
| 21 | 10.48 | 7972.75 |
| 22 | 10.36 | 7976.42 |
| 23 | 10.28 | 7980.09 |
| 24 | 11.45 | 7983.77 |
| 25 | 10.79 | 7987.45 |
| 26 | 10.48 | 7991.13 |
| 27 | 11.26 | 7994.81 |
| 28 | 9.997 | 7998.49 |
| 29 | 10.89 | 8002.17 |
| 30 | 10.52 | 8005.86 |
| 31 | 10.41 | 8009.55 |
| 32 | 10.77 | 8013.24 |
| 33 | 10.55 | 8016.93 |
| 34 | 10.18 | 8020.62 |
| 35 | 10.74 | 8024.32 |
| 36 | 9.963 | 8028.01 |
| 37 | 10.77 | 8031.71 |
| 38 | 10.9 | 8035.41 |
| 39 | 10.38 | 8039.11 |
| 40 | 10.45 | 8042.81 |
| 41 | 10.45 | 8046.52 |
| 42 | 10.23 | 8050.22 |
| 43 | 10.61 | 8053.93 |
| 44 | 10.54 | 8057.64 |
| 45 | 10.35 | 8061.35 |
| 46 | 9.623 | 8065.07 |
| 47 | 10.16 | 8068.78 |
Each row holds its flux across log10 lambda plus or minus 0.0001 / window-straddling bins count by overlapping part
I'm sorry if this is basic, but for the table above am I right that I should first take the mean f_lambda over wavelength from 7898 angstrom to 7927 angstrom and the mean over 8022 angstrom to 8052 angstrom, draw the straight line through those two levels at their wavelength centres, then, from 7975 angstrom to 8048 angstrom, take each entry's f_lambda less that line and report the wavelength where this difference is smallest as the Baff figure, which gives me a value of 7998.49 angstrom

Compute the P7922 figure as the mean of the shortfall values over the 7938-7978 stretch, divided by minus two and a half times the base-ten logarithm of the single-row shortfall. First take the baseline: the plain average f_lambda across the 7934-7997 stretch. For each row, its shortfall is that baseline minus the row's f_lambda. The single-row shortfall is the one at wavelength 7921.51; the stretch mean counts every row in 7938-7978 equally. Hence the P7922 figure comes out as 0.07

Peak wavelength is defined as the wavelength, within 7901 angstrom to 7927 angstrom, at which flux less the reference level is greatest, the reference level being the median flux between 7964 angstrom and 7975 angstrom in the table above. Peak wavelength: 7910.57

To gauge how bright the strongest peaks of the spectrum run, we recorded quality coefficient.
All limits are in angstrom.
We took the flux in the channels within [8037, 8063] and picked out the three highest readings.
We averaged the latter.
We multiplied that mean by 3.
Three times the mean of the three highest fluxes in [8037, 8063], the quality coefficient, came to 31.6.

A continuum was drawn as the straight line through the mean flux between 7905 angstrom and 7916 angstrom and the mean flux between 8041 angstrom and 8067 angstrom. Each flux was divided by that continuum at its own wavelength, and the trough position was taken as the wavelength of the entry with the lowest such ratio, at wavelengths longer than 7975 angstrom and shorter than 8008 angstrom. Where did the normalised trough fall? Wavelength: 7998.49 angstrom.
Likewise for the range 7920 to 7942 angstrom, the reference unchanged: 7925.16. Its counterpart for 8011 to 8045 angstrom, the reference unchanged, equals 8028.01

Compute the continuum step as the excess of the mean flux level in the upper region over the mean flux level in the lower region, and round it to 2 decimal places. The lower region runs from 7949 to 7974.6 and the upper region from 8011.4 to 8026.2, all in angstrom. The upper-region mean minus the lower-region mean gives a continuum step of -0.13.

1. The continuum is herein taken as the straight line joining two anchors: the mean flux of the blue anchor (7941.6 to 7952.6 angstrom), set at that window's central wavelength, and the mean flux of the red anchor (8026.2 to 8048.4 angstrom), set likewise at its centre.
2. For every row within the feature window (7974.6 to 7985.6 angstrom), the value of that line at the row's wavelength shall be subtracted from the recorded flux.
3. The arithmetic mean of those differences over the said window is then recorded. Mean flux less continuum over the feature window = 0.13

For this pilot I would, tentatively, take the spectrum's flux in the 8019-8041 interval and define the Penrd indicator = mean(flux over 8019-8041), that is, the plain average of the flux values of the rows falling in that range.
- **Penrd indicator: 10.5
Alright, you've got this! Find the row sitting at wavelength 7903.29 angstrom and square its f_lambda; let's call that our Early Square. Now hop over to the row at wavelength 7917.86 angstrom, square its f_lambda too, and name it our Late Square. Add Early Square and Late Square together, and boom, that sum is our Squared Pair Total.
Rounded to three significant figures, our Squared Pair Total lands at 232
